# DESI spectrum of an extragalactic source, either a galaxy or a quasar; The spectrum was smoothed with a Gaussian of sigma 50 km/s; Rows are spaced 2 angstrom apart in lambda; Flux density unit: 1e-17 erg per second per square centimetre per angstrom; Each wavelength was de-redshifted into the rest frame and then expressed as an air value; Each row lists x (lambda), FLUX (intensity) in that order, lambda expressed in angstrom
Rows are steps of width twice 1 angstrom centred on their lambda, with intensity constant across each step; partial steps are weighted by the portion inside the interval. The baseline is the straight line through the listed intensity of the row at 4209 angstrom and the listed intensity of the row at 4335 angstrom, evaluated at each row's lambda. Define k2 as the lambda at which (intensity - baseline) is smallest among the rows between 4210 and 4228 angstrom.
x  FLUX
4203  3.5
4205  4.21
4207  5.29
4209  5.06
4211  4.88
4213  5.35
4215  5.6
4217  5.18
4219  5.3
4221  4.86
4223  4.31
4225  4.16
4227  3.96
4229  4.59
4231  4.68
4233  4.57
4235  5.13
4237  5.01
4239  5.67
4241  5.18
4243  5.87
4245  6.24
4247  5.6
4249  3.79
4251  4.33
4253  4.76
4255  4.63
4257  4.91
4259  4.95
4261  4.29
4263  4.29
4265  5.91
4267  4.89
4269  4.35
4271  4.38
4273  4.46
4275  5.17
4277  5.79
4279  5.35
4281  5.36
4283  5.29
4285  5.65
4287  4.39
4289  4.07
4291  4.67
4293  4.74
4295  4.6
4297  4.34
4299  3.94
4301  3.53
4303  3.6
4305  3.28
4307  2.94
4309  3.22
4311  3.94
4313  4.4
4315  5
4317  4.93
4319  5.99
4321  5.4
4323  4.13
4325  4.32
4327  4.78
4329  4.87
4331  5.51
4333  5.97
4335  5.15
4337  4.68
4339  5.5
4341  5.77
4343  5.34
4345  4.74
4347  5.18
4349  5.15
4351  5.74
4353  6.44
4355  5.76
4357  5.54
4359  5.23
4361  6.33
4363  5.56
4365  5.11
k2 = 4227 angstrom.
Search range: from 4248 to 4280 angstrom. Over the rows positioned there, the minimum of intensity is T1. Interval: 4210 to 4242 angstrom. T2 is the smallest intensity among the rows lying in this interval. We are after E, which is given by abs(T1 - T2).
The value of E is 0.17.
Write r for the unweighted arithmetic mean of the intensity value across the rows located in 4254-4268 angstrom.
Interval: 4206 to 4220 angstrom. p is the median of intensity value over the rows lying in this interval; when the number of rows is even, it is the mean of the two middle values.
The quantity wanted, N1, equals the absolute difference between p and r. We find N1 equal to 0.5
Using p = 5.3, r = 4.84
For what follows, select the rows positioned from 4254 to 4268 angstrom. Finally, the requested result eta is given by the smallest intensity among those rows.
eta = 4.29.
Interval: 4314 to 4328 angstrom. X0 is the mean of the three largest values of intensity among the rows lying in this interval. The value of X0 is 5.5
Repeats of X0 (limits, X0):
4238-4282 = 6.0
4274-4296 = 5.6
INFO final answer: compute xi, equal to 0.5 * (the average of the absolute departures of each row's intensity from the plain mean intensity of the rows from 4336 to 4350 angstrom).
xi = 0.15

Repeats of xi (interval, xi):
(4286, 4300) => 0.12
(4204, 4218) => 0.16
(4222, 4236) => 0.15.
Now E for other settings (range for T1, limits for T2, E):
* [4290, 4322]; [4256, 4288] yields 1.35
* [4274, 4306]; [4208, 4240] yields 0.68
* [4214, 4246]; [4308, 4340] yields 0.74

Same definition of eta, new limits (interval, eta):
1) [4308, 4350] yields 3.22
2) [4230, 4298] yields 3.79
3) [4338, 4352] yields 4.74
